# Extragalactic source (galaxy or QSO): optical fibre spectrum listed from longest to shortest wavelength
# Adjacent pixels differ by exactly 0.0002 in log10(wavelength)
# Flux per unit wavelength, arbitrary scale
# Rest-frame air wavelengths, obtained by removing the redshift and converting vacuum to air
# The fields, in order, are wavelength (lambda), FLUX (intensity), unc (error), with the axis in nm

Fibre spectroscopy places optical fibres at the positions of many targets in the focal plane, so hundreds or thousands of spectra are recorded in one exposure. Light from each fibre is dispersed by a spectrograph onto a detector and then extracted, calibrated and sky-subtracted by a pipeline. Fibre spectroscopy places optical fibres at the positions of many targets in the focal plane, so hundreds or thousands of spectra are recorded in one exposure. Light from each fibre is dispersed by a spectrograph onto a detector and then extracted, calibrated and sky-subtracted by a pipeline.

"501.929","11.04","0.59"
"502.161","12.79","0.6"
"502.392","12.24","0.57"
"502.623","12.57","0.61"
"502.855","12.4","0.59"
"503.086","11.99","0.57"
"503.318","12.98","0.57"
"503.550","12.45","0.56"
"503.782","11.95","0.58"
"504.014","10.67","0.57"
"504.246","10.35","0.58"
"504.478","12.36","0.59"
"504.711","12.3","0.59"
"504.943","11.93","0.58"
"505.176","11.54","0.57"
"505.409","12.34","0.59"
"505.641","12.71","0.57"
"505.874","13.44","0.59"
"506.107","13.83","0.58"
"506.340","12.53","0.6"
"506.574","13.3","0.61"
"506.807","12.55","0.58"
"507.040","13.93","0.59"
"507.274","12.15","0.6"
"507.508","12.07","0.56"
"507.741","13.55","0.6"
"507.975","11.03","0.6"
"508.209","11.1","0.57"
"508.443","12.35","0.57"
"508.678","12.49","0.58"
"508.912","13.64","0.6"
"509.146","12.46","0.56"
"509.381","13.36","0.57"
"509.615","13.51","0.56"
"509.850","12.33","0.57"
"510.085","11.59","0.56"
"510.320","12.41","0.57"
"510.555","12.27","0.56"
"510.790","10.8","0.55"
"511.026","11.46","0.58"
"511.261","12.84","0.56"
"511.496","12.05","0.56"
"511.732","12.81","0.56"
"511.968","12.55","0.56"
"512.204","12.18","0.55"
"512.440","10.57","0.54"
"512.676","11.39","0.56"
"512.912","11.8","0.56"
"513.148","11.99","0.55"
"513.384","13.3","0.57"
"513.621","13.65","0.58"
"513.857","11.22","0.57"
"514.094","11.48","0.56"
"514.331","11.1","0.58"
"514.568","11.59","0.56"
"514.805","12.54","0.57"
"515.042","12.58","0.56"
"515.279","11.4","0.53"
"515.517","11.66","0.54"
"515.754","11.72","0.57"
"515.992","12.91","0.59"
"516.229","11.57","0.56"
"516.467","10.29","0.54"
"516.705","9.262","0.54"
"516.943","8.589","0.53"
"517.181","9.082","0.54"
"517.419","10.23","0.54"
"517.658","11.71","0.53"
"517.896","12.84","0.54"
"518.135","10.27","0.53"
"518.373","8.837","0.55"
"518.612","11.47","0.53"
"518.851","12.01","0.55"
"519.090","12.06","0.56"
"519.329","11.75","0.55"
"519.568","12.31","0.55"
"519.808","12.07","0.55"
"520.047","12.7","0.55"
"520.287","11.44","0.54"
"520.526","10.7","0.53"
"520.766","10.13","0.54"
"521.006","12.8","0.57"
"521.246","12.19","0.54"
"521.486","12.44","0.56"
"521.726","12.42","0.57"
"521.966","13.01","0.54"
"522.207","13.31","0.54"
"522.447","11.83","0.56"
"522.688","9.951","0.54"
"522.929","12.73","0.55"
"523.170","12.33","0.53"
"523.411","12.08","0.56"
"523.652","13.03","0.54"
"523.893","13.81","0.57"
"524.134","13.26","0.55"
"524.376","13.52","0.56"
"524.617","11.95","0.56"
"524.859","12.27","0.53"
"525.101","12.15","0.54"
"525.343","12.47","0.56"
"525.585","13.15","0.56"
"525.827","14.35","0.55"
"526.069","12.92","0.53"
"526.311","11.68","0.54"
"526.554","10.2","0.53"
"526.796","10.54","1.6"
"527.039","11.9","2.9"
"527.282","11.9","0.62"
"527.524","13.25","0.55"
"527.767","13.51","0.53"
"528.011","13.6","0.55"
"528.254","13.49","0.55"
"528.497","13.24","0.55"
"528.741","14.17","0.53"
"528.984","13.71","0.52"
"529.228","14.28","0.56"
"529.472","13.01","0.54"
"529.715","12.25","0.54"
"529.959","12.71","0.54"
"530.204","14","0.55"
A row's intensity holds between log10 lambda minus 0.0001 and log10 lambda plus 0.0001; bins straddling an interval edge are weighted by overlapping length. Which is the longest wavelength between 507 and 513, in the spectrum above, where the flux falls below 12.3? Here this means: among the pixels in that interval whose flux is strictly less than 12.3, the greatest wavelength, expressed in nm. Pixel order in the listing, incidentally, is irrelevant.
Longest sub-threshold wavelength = 512.912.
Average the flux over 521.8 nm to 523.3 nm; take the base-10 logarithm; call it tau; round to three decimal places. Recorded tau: 1.086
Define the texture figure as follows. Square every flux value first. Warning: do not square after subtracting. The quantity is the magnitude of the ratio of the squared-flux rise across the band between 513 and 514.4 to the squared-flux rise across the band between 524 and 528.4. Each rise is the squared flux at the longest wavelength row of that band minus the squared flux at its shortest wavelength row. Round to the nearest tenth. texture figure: 3.3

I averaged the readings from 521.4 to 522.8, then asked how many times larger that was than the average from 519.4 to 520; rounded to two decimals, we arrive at 1.00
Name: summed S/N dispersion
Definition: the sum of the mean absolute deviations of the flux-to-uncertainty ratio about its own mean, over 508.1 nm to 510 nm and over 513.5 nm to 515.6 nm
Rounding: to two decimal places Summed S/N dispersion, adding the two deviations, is 2.12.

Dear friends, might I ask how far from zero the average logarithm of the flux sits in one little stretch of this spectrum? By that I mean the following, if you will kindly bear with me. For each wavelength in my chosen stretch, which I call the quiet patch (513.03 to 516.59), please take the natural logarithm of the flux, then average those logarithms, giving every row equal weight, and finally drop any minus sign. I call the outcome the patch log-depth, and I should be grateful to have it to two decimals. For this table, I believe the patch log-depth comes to 2.48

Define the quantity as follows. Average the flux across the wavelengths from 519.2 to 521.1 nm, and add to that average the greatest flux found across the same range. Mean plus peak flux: 24.5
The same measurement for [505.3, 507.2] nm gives 27.0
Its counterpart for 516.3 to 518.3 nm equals 23.1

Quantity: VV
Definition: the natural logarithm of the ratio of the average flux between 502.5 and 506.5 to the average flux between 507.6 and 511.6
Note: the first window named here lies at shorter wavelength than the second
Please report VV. -0.004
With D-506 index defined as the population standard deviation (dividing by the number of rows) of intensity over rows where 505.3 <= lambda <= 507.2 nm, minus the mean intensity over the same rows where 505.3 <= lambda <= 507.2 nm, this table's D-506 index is -12.5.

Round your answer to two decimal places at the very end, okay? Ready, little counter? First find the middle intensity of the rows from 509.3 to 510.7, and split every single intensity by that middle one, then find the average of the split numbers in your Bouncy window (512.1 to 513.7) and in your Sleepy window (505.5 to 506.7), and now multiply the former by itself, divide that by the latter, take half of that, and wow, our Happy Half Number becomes 0.45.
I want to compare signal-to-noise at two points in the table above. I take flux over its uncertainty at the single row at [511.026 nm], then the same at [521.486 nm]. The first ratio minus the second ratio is -2.5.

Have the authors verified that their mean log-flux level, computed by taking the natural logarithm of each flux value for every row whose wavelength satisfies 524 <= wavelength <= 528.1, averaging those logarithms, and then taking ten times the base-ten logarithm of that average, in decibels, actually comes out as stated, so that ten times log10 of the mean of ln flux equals 4.02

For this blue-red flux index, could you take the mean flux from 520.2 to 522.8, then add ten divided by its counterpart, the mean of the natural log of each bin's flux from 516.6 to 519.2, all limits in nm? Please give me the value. 16.1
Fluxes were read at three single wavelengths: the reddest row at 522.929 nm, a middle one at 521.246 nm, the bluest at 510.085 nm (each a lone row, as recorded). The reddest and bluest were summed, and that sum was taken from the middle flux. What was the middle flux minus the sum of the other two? -12.1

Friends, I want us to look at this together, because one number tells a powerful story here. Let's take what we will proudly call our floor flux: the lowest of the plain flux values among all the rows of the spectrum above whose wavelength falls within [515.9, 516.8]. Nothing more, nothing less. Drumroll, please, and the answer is 9.262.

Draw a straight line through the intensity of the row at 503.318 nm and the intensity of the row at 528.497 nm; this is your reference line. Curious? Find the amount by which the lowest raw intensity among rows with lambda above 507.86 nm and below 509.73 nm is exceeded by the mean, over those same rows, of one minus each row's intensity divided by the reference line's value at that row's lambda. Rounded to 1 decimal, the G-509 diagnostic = -11.0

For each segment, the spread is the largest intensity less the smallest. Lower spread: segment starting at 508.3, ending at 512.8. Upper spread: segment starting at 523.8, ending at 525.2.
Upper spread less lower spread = -1.2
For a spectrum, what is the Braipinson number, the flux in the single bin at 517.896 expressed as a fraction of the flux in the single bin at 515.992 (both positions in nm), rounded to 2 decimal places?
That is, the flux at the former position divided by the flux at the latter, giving 0.99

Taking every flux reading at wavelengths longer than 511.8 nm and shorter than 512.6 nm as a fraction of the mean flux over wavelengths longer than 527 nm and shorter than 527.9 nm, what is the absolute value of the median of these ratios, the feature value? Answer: 0.96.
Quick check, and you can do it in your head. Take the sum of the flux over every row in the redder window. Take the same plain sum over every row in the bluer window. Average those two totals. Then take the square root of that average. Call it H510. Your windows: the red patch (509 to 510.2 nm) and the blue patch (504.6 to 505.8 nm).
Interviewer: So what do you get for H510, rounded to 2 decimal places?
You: 7.88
